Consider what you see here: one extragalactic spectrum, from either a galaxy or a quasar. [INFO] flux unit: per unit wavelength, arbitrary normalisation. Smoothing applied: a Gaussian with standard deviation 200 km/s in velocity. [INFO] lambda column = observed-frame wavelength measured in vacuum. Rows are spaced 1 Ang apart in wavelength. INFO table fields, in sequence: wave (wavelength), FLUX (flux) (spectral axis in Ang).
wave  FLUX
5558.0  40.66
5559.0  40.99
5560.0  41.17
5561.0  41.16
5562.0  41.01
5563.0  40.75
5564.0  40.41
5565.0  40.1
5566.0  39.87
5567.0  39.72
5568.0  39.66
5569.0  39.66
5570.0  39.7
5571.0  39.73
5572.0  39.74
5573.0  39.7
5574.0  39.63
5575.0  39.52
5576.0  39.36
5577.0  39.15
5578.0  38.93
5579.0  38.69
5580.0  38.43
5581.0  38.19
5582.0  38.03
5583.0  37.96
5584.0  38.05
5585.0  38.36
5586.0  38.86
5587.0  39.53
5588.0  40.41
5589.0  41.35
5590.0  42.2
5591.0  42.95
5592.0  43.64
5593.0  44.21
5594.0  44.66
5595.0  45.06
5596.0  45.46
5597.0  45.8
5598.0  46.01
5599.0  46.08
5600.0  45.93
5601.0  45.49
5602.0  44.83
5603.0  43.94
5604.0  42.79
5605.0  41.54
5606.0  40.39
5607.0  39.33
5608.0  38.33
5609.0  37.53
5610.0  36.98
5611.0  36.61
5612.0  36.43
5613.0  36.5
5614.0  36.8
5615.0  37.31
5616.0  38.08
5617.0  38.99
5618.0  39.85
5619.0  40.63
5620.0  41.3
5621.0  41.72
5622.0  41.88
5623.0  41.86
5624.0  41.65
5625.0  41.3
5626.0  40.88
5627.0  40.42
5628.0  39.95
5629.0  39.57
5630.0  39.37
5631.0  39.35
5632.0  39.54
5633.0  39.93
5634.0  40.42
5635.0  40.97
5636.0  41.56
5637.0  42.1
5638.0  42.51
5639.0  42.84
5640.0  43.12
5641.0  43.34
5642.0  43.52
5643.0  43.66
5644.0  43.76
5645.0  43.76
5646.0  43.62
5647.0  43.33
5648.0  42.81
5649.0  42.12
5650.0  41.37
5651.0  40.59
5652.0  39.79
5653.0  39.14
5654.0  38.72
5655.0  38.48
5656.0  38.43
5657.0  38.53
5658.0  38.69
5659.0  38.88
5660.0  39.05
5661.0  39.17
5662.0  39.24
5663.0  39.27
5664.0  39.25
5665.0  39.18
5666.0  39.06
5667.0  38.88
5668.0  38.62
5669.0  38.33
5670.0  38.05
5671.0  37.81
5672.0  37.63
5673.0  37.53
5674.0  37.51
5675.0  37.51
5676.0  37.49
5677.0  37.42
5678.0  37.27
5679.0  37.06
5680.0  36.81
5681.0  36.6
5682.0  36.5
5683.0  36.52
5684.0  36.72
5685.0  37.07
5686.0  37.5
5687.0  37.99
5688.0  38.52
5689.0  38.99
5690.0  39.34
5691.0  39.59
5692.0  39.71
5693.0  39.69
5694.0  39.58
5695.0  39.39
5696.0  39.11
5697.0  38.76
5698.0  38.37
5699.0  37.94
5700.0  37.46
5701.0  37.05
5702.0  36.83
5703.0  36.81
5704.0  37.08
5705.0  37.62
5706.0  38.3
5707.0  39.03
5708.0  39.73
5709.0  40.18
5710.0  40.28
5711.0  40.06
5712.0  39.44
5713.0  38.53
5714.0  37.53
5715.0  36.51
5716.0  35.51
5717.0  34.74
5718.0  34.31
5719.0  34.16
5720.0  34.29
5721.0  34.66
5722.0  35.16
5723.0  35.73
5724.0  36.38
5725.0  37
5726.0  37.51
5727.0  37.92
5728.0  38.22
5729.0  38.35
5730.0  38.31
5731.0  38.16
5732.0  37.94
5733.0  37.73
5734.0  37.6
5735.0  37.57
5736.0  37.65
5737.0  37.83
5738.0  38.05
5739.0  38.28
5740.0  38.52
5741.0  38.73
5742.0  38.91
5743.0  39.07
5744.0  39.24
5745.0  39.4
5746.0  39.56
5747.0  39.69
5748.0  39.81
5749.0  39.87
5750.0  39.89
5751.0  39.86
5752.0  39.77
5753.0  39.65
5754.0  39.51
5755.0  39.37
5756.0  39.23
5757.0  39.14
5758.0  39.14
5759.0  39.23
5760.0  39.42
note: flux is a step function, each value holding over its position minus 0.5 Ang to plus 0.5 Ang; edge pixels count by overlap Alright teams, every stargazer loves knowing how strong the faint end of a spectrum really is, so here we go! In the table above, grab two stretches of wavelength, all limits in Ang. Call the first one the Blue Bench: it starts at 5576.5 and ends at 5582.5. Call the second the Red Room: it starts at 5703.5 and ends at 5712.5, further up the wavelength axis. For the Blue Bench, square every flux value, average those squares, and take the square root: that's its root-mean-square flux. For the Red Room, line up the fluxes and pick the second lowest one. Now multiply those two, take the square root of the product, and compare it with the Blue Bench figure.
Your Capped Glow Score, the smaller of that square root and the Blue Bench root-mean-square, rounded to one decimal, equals 38.1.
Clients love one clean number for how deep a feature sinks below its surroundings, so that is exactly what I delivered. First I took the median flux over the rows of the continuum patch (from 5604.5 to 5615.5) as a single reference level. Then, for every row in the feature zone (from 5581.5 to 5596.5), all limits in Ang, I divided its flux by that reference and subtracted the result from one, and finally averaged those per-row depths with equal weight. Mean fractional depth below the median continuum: -0.11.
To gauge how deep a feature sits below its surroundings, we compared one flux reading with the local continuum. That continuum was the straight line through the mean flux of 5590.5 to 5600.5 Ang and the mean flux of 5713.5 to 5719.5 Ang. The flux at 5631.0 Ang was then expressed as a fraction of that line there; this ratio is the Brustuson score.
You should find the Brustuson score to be 0.93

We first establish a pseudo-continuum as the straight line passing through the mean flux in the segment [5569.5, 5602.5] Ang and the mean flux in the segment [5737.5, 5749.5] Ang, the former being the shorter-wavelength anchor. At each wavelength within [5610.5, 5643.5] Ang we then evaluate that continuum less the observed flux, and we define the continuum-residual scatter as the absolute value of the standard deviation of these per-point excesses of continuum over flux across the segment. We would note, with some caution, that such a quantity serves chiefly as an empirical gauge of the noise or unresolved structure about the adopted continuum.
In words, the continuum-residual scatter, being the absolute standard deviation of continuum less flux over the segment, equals 2.2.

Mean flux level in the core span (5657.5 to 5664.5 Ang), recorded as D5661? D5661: 39.1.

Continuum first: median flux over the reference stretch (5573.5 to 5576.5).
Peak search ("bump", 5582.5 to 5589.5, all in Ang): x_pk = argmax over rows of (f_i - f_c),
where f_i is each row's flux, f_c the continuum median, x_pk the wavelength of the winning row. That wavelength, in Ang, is 5589.0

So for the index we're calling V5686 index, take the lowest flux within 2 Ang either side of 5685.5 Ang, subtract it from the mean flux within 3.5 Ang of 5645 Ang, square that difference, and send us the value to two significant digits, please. 46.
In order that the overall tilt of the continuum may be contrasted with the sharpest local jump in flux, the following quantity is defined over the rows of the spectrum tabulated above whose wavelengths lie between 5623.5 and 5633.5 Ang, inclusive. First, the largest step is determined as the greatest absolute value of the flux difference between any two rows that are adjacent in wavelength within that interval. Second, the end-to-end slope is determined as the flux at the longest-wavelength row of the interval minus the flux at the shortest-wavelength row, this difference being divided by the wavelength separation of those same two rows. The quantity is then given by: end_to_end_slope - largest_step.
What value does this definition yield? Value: -0.66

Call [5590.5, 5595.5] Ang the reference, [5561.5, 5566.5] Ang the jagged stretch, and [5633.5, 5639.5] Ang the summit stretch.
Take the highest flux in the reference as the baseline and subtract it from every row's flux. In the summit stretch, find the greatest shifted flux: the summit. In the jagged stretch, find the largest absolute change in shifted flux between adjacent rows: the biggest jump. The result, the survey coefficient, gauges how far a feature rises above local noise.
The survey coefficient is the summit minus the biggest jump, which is -2.6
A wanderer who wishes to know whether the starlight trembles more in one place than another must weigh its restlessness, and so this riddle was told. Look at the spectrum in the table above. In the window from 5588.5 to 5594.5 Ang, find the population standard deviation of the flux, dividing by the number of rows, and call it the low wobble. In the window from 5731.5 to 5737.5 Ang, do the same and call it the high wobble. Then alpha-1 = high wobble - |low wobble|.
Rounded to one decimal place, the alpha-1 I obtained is -1.0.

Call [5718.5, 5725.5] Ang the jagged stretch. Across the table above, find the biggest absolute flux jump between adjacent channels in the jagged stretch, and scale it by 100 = 65.0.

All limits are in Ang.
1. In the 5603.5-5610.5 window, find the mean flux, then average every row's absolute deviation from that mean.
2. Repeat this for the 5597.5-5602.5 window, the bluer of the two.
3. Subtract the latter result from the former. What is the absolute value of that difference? 1.32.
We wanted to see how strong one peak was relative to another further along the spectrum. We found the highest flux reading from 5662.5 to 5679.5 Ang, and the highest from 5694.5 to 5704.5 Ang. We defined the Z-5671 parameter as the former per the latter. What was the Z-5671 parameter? 1.00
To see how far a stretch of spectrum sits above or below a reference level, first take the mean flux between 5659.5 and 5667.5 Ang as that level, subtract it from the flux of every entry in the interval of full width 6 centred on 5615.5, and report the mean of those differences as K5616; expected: -1.2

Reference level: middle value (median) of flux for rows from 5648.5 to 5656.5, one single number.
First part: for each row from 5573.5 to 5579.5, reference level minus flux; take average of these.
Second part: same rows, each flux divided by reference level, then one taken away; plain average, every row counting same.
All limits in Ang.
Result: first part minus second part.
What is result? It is 0.3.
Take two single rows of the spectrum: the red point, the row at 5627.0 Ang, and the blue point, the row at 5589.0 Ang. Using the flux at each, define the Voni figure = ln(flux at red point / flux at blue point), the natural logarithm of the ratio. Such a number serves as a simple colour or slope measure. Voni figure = -0.023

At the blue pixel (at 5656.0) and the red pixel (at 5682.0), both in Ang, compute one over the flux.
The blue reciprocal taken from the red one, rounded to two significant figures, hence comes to 0.0014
